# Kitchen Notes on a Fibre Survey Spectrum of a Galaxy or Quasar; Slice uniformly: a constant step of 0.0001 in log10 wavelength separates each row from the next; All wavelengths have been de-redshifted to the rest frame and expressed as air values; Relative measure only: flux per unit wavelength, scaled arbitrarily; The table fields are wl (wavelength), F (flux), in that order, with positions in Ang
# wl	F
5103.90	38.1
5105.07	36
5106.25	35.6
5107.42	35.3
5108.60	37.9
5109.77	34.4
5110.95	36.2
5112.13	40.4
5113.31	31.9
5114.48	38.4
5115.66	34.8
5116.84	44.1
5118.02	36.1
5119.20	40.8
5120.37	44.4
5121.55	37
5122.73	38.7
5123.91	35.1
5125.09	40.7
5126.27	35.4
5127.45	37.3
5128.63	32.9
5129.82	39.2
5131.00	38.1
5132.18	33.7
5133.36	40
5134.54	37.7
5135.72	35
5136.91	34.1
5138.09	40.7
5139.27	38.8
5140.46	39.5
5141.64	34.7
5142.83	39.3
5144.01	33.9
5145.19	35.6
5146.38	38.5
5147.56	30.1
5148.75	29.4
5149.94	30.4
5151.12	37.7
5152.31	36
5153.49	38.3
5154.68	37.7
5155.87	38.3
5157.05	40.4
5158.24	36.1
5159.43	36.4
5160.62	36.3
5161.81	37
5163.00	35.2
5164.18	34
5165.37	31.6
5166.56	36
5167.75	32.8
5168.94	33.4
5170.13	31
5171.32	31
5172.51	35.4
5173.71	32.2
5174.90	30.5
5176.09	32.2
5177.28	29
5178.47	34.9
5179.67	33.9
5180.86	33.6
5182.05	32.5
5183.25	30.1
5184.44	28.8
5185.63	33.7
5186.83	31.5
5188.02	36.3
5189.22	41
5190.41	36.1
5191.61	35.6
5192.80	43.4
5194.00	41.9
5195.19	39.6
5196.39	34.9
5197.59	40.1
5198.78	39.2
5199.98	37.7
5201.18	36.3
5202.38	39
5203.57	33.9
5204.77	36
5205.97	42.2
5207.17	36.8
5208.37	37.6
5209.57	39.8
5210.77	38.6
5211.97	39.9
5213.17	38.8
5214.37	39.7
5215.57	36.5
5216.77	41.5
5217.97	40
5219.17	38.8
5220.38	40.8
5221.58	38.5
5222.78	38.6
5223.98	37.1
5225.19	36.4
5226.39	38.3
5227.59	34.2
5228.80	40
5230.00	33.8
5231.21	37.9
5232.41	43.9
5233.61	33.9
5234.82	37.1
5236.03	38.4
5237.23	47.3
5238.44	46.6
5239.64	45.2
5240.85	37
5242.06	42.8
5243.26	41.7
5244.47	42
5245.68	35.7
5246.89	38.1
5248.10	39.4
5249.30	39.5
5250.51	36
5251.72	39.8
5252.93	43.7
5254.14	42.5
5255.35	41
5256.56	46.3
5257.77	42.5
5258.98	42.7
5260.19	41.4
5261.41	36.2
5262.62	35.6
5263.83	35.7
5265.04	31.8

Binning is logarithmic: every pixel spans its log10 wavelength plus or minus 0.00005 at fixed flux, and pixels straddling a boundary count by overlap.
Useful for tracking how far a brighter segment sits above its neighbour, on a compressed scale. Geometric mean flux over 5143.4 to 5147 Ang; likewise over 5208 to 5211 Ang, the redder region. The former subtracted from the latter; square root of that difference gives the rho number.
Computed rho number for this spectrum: 1.64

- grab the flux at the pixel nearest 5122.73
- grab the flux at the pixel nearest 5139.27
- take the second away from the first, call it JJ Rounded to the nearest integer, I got 0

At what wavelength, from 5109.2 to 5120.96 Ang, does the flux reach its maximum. 5120.37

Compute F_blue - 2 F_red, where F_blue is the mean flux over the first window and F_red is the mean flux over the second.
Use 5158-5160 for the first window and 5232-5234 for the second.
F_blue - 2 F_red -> -42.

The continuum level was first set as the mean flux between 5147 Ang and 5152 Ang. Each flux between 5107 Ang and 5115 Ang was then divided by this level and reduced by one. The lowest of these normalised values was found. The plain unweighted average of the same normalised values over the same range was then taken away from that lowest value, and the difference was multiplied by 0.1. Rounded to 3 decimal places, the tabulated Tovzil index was -0.014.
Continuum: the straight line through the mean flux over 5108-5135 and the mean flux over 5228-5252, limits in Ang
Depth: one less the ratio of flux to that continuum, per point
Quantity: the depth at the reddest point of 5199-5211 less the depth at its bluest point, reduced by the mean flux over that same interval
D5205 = -37.8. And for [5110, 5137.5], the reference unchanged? -37.4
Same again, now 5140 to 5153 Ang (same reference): -34.9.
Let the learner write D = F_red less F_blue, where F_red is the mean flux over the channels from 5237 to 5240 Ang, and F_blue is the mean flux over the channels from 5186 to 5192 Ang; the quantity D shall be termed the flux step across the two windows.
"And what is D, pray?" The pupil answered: 10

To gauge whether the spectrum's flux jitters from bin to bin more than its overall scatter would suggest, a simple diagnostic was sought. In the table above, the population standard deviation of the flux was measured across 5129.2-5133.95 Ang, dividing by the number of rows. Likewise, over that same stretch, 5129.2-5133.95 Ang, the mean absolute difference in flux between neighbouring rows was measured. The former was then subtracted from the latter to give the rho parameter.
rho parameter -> 1.5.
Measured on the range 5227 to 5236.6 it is 2.0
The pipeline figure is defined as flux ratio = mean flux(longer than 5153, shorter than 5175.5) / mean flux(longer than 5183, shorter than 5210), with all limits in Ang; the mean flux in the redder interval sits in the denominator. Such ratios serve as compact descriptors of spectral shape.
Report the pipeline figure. 0.94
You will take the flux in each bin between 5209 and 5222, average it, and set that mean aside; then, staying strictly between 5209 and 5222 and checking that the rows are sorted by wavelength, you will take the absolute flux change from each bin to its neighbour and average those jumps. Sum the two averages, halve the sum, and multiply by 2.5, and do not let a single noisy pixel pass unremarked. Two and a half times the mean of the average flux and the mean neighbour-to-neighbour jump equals 52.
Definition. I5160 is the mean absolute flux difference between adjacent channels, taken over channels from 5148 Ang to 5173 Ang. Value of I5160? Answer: 2.07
